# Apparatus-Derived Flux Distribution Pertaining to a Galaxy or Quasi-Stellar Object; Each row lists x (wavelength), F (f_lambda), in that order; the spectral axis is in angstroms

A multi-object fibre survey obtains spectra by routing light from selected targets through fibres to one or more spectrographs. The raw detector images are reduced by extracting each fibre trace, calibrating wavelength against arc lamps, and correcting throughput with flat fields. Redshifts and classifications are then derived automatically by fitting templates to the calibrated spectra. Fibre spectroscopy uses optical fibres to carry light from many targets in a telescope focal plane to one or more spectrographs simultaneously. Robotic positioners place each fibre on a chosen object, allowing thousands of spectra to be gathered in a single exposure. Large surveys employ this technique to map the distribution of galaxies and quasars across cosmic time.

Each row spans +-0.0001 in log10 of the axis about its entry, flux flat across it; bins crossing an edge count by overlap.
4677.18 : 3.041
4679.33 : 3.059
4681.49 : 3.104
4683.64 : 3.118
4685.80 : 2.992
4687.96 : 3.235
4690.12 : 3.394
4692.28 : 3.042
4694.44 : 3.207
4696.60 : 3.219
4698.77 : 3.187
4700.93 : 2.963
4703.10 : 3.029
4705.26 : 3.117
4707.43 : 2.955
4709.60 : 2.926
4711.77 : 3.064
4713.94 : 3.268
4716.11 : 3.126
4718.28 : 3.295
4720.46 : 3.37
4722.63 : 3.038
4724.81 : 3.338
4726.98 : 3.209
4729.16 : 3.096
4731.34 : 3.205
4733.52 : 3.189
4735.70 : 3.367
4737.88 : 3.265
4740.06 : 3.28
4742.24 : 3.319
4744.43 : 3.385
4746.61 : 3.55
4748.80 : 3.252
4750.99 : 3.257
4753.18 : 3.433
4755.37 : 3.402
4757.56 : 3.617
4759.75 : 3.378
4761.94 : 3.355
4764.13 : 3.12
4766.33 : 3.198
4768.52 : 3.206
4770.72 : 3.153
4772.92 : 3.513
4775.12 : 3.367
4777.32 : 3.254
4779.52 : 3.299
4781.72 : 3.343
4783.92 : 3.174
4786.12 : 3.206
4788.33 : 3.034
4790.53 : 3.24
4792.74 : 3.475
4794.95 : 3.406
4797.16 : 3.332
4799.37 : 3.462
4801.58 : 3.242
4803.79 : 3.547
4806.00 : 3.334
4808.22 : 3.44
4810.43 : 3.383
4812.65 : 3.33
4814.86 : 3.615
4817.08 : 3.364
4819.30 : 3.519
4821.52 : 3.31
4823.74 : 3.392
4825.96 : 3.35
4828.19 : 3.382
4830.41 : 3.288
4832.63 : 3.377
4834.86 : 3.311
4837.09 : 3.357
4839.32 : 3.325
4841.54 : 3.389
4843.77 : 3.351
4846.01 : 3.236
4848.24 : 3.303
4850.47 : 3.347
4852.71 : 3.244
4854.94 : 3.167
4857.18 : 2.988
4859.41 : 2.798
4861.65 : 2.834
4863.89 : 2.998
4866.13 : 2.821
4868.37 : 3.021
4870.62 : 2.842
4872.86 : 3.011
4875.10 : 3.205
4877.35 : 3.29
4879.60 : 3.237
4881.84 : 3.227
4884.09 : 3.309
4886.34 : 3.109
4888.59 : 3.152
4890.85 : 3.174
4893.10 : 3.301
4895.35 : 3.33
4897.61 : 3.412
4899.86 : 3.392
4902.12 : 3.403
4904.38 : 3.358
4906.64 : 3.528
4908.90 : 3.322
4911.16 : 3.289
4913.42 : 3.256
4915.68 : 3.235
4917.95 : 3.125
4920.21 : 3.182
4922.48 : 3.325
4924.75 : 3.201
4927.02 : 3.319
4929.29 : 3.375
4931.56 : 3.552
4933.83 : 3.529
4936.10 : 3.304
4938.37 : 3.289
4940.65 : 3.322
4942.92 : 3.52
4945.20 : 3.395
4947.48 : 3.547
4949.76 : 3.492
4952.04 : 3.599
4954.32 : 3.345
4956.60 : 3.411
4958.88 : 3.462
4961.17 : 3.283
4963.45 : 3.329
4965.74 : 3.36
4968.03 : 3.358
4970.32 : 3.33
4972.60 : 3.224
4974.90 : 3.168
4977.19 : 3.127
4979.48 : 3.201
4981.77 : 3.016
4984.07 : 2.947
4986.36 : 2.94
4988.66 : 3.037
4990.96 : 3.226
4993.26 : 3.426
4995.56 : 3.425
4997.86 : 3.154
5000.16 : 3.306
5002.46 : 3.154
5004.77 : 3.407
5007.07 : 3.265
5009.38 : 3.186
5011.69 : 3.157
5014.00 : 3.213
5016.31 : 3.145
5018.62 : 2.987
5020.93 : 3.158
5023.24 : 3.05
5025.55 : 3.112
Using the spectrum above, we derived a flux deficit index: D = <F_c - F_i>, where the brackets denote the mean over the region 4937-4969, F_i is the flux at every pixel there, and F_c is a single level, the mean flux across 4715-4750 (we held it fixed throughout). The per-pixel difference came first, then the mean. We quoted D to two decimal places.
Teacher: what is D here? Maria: -0.14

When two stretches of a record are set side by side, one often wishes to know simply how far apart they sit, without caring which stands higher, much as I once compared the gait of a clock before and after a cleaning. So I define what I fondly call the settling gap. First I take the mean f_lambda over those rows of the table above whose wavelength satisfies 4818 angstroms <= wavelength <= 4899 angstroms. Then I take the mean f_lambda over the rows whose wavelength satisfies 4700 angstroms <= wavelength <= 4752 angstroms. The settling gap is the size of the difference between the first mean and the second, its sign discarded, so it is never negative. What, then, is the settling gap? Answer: 0.01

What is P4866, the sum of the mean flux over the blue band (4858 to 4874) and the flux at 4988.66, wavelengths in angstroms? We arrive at 5.94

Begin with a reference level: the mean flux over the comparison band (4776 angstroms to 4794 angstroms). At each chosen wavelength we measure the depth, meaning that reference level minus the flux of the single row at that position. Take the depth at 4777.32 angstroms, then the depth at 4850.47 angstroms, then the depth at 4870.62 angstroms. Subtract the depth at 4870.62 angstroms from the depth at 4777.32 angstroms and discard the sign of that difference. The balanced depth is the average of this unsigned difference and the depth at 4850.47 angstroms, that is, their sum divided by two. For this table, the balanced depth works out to 0.16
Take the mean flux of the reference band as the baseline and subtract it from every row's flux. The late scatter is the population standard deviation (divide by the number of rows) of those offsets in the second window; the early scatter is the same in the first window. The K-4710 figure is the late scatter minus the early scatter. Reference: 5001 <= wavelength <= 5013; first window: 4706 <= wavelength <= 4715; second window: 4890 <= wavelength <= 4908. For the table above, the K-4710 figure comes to -0.04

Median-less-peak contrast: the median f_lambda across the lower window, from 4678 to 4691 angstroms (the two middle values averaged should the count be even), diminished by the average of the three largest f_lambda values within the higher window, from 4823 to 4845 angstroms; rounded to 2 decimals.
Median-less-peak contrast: -0.28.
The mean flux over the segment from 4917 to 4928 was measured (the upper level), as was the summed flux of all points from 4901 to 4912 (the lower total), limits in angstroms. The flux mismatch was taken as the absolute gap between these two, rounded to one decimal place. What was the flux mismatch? 13.7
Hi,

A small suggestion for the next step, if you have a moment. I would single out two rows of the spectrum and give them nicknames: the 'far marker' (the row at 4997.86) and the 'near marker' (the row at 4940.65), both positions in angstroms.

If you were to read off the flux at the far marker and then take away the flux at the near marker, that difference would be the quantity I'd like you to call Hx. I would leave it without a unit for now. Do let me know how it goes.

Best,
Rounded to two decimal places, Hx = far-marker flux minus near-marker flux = -0.17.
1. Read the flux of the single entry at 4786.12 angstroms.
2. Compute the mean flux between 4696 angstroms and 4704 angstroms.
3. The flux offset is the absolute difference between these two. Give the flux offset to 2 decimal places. 0.11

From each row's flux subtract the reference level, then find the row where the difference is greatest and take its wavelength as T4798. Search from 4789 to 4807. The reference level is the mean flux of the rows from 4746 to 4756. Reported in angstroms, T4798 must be 4803.79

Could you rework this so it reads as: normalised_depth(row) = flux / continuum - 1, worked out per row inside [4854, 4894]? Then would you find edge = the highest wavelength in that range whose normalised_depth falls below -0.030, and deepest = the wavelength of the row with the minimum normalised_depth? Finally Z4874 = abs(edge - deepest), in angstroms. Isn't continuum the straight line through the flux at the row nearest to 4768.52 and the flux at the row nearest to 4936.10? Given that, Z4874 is 31.4 angstroms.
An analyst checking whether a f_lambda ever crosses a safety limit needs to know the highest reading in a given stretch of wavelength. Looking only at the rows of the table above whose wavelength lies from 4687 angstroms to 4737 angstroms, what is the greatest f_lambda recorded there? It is 3.394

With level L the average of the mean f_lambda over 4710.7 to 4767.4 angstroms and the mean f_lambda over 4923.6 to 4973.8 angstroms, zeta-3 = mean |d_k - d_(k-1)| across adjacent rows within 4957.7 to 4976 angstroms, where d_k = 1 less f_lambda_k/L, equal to 0.019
